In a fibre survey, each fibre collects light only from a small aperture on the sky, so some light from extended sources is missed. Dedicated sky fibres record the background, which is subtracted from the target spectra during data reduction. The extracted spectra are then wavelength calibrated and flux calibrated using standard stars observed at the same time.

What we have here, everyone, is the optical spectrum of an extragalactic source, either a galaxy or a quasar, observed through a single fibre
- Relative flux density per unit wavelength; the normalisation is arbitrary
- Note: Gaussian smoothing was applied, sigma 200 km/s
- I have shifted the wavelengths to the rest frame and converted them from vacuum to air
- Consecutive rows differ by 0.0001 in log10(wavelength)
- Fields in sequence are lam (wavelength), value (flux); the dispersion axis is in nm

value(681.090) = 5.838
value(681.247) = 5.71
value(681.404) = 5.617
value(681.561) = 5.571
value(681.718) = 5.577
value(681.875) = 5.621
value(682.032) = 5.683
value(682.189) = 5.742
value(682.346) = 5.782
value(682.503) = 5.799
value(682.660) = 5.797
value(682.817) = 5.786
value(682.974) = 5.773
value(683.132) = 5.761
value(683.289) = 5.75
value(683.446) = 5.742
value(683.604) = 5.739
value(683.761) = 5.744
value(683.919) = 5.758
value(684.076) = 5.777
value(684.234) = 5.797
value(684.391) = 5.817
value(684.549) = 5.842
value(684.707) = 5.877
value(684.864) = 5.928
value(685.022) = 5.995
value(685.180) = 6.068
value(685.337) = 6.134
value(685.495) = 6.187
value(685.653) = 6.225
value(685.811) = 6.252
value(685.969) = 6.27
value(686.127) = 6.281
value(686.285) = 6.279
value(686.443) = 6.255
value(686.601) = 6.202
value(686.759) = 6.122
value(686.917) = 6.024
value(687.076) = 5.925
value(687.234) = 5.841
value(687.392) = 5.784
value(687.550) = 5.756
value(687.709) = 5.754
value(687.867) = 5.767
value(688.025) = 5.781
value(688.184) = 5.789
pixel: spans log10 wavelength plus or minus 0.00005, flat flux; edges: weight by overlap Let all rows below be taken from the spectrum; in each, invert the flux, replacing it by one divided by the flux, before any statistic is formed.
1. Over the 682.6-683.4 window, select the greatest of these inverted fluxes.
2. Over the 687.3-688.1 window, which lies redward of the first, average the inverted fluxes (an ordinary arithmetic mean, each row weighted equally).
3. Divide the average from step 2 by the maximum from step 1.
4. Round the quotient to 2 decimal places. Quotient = 1.00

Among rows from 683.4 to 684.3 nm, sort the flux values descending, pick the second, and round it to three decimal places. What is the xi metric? 5.777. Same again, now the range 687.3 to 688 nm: 5.767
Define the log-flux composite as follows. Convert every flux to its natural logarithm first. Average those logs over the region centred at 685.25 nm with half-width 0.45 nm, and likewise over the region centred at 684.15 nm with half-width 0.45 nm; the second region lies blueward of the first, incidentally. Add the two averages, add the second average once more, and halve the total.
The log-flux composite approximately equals 2.66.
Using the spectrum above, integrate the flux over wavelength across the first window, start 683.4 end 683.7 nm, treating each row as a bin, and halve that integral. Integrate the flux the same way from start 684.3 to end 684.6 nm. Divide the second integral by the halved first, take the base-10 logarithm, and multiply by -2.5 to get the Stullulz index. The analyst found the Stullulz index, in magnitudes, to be -0.77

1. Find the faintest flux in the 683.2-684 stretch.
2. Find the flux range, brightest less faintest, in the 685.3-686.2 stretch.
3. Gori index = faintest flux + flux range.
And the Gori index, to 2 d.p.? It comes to 5.89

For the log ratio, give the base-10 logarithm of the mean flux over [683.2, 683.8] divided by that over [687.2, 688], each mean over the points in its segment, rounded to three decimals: -0.003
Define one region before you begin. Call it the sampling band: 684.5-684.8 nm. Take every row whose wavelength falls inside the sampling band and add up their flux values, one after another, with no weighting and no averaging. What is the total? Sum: 11.7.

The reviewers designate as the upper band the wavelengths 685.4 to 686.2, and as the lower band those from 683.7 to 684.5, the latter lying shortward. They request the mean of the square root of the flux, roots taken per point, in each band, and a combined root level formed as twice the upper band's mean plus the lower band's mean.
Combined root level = 7.40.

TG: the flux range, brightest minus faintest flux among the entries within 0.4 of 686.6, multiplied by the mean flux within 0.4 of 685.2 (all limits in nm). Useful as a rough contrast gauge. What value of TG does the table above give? 1.5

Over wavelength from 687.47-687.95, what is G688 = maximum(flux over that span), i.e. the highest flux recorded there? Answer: 5.767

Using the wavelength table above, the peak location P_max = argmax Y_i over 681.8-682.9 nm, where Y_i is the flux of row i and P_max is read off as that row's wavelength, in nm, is 682.503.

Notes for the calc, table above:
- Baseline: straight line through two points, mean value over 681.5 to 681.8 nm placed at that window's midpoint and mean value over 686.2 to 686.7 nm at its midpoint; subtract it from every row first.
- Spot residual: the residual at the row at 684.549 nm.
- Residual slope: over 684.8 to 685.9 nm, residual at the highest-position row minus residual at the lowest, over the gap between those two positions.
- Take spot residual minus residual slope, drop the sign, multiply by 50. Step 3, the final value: 17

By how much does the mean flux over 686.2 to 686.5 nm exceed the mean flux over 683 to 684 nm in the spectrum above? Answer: 0.52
